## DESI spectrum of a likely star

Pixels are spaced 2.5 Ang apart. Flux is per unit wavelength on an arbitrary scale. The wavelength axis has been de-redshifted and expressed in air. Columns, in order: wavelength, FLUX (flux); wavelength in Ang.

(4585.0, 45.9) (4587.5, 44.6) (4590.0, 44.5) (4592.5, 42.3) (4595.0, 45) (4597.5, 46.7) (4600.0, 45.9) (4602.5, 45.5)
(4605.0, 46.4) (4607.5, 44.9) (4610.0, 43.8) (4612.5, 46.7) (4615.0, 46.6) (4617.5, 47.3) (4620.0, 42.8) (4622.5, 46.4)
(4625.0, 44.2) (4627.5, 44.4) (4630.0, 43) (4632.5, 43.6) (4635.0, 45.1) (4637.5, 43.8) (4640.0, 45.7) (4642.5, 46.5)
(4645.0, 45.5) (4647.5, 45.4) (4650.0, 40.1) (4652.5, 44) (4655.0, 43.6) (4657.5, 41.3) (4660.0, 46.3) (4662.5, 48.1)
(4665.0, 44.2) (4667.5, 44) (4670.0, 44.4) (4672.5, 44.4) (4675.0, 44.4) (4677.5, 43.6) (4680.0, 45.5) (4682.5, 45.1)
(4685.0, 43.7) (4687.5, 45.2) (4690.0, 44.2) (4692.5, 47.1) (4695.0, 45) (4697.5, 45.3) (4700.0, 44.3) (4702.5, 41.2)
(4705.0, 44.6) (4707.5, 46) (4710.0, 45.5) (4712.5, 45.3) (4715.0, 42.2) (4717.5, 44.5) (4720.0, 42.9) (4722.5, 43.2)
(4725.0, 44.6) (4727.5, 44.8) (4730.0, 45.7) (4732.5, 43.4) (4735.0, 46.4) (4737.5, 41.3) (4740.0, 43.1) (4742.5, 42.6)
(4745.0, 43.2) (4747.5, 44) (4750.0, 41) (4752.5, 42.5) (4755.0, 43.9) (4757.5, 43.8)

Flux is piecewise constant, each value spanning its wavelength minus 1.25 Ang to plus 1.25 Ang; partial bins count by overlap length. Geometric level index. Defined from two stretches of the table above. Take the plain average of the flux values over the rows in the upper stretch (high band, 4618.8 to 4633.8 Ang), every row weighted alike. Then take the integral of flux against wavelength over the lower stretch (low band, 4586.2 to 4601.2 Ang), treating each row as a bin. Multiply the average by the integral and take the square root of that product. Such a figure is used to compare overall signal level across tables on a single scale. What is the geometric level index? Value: 172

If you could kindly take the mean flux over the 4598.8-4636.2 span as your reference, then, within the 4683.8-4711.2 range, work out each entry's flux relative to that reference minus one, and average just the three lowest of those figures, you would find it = -0.046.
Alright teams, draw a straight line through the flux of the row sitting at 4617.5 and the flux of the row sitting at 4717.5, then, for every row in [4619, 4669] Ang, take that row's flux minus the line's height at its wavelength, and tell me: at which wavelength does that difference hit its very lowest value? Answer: 4650.0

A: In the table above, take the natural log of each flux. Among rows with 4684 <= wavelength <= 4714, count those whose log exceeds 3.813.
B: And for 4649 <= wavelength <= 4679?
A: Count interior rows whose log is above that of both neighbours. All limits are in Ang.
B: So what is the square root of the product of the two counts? 3.16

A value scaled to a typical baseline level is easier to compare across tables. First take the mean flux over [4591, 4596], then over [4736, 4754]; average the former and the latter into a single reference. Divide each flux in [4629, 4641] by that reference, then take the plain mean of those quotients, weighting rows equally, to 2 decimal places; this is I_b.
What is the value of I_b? 1.03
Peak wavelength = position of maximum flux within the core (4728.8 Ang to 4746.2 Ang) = 4735.0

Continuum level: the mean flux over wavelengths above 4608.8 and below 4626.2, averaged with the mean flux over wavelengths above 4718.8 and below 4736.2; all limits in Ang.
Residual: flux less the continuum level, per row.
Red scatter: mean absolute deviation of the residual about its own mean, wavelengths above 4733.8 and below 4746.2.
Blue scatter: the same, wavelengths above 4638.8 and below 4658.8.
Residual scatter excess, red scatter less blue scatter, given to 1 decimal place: -0.5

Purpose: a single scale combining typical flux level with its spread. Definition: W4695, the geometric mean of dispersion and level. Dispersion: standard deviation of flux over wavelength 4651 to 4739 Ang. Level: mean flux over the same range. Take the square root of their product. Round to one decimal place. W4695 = 8.2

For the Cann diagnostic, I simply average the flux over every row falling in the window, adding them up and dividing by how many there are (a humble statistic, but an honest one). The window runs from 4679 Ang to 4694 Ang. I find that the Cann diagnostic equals 45.1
